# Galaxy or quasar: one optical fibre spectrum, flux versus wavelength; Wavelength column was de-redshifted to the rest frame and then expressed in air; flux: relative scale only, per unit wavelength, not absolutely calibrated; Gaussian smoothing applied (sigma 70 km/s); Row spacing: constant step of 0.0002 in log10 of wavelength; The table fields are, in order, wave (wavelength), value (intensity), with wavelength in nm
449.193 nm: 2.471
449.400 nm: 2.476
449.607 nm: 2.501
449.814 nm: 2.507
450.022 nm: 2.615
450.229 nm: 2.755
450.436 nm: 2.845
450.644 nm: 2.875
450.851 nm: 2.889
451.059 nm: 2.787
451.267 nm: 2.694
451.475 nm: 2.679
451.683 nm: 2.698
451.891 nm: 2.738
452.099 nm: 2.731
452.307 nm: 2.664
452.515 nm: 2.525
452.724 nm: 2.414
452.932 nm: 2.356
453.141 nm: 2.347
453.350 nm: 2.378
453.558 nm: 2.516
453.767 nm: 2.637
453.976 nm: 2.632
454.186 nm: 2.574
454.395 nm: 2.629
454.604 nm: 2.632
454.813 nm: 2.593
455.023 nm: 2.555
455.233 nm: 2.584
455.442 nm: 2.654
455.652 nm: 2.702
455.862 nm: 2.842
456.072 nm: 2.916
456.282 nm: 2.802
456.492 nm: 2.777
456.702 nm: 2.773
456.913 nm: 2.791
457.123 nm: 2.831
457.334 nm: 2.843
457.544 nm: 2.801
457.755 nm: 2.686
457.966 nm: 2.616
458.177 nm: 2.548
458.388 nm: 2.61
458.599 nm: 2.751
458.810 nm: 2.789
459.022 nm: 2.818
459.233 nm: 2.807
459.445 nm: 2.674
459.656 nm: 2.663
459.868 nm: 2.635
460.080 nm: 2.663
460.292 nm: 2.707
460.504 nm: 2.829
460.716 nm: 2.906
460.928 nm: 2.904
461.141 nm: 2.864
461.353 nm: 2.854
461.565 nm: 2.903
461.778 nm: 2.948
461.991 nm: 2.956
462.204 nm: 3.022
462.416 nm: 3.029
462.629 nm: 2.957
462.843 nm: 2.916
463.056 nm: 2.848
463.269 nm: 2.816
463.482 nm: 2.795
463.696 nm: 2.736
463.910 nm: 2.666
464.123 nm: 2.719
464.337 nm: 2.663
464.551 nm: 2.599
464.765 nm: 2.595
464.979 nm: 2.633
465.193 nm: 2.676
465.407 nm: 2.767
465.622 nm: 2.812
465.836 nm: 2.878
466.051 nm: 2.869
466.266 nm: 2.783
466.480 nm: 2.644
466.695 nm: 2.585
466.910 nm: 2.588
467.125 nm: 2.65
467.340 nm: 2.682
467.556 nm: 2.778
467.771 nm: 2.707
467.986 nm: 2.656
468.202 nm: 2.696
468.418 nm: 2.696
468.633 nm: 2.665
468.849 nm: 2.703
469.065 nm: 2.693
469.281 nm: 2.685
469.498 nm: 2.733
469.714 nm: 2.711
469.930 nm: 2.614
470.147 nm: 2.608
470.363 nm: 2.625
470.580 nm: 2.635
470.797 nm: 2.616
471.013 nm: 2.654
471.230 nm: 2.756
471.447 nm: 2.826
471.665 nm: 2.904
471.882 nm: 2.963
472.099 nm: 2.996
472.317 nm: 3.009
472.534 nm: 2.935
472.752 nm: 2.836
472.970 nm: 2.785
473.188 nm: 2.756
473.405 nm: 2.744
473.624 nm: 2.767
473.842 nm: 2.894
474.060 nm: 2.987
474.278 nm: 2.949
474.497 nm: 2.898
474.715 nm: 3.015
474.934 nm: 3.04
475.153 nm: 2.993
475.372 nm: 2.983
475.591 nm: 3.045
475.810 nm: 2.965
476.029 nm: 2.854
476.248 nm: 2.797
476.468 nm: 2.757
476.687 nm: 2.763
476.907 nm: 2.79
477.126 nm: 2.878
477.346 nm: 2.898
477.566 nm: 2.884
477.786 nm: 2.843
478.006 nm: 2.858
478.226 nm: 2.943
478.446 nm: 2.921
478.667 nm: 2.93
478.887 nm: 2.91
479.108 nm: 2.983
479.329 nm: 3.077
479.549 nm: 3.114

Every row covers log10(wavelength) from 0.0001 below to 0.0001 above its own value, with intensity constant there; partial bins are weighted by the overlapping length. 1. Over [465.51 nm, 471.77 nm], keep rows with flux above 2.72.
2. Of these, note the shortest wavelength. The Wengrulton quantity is 465.622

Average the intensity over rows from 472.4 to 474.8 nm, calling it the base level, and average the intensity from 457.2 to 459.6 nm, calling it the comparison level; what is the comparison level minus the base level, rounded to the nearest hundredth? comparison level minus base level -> -0.15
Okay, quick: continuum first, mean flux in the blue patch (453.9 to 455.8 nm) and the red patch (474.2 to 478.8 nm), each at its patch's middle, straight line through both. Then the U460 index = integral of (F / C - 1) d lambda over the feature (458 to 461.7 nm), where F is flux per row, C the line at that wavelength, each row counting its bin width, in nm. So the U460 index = 0.10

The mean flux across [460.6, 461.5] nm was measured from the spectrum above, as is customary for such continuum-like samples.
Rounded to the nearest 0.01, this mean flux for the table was 2.88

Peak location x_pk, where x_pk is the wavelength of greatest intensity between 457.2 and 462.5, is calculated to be 462.416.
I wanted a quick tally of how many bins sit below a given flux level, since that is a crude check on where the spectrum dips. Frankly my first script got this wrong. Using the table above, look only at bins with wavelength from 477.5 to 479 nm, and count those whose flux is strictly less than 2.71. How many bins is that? 0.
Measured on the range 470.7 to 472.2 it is 2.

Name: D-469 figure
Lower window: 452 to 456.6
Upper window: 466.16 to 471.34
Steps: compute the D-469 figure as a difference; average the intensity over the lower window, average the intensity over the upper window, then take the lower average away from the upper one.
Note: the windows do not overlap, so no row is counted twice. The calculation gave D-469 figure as 0.06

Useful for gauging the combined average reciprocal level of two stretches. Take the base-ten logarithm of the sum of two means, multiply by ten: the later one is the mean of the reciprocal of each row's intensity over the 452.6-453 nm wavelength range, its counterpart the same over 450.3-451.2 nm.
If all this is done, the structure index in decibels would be -1.13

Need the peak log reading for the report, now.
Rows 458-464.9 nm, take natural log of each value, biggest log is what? 1.108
